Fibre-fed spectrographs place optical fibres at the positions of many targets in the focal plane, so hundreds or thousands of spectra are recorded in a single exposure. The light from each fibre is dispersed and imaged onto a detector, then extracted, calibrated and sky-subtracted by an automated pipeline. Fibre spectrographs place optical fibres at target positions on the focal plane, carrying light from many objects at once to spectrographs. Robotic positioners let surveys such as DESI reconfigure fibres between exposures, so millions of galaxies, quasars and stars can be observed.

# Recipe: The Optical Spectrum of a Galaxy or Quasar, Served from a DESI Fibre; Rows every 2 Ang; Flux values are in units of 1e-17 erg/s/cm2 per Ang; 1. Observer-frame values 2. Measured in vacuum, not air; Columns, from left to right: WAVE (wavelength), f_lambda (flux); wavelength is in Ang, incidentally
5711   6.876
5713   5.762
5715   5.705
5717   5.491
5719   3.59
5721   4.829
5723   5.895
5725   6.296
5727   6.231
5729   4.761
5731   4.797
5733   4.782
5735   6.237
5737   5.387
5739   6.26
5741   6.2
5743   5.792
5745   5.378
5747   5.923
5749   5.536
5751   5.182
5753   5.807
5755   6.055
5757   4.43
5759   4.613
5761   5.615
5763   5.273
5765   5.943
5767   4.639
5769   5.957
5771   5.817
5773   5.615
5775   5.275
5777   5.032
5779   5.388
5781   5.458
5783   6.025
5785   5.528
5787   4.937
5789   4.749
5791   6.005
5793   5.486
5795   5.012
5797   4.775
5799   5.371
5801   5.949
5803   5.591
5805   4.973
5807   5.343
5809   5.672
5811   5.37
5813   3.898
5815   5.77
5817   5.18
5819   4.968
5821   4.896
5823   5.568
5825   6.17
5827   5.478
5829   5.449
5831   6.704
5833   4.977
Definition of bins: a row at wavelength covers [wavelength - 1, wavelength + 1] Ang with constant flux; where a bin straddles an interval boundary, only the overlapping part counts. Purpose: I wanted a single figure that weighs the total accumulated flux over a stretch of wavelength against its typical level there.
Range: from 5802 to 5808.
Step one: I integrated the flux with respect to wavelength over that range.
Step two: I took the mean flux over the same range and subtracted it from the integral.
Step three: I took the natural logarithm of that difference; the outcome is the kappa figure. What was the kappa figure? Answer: 3.28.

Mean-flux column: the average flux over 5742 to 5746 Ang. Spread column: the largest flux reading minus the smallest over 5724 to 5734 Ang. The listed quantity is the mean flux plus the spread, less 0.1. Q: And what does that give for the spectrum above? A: 7.02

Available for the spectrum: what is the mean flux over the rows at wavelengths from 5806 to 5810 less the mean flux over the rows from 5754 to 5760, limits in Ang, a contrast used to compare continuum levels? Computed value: 0.47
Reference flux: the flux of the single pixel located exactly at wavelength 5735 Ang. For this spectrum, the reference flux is 6.237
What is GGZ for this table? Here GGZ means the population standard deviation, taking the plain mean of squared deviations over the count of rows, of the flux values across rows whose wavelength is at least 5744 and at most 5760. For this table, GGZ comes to 0.56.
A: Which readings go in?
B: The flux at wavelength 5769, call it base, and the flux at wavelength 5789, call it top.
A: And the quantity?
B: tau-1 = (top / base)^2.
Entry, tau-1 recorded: 0.64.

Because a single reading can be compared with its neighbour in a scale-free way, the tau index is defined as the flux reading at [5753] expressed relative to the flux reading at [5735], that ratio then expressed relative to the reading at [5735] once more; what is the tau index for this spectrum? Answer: 0.149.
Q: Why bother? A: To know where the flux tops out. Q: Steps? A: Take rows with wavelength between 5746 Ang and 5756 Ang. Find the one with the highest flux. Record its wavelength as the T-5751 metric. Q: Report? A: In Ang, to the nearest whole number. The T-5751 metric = 5755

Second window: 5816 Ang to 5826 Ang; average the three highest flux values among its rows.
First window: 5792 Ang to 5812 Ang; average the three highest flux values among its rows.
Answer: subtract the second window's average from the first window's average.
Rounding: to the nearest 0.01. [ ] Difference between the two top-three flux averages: 0.10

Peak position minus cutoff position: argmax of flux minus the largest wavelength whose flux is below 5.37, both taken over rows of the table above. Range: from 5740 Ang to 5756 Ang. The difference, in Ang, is -10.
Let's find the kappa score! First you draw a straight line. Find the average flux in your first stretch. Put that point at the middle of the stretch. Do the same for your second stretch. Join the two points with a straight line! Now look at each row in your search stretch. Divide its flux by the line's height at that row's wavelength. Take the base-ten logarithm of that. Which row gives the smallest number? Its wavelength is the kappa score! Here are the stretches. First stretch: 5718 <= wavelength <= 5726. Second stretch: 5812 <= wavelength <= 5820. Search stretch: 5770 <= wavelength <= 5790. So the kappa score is 5789 Ang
